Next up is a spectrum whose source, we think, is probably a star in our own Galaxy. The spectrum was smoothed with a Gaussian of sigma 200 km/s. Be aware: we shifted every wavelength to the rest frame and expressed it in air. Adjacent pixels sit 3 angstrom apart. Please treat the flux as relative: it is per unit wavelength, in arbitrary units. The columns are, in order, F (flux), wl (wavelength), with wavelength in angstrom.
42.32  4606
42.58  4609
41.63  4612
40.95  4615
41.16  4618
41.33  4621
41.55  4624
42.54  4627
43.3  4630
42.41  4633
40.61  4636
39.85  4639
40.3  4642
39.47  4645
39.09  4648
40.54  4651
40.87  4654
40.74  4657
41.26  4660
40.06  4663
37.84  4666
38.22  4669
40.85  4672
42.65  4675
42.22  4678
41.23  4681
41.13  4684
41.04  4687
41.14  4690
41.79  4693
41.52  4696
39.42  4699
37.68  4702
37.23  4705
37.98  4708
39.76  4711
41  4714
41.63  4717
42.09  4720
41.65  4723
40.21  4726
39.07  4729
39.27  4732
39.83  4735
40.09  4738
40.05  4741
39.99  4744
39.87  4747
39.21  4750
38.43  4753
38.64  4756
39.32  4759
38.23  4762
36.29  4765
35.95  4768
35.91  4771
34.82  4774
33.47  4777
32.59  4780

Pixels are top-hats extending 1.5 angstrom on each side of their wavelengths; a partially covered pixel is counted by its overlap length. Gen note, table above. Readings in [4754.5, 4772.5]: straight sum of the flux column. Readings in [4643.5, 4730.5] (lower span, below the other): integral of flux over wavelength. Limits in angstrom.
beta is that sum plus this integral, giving 3732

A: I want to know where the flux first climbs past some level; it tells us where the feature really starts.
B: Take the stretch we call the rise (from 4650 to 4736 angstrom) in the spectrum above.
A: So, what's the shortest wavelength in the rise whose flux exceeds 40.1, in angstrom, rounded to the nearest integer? 4651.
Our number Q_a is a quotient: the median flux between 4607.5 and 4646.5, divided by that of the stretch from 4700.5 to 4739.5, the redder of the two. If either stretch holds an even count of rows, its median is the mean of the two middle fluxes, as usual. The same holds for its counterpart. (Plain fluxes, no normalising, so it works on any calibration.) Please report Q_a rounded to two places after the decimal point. 1.04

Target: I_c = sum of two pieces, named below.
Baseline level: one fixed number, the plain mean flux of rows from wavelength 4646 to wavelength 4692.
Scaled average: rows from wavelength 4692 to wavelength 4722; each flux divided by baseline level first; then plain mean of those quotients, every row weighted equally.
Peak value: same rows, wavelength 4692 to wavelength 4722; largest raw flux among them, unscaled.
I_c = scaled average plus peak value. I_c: 43.1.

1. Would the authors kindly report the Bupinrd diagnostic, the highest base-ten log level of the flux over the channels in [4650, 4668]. 1.616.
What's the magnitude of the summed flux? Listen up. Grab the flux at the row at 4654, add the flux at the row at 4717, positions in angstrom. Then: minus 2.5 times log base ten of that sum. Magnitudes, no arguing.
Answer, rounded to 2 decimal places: -4.79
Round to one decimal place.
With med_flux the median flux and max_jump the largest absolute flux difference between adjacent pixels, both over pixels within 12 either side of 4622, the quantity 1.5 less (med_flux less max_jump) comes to -39.1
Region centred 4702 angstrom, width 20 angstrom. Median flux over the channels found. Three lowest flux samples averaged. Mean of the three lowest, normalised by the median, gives 0.955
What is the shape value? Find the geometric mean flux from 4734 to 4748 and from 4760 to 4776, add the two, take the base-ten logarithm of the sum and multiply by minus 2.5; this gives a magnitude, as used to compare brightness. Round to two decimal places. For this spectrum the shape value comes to -4.70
